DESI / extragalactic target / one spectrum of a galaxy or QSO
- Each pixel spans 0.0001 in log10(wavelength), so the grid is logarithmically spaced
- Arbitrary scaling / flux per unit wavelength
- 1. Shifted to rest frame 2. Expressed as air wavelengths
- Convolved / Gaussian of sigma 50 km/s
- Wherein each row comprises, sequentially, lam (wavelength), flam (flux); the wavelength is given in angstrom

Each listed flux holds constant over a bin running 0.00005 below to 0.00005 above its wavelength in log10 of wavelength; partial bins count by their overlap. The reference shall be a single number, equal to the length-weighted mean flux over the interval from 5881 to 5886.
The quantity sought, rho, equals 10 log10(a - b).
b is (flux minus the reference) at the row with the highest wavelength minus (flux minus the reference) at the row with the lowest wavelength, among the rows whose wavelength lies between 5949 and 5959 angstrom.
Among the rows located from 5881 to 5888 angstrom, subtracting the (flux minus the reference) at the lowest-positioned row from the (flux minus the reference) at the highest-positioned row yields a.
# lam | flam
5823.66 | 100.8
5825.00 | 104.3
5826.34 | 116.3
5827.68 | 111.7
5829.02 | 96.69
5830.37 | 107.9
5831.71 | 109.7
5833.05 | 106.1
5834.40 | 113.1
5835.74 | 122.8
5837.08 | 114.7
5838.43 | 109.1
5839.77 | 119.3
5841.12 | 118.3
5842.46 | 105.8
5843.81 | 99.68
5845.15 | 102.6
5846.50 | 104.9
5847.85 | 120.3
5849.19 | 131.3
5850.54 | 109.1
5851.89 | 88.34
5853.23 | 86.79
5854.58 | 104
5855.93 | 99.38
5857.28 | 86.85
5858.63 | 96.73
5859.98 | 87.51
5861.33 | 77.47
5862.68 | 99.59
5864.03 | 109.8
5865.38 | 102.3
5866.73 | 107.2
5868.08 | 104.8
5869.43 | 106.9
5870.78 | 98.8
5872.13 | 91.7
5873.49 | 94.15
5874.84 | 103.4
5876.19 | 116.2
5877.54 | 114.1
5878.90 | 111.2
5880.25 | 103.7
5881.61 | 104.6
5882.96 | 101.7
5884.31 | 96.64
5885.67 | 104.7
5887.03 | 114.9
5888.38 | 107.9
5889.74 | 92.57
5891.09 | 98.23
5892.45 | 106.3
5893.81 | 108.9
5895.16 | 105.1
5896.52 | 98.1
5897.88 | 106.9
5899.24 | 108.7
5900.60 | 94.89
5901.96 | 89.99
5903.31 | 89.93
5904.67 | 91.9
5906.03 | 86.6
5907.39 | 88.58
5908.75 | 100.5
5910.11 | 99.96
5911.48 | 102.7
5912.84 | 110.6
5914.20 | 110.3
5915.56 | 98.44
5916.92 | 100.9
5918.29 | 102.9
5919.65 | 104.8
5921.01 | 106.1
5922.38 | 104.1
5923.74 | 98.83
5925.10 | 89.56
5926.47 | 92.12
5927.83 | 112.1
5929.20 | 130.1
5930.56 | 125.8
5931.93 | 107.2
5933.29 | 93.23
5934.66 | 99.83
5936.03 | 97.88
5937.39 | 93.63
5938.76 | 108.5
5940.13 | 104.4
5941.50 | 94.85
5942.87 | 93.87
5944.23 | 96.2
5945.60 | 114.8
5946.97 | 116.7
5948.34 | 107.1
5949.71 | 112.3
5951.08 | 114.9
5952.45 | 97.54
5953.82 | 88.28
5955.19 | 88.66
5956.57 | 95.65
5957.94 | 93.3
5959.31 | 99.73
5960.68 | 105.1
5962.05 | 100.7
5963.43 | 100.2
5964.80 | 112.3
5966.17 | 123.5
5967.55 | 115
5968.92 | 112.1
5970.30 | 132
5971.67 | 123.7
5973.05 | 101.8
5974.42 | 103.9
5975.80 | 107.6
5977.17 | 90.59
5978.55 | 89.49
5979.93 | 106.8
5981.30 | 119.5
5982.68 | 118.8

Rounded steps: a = 10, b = -19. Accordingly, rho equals 14.7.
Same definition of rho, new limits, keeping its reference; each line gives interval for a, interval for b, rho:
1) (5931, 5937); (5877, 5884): 4.9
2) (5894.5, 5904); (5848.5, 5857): 12.2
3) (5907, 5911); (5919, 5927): 13.8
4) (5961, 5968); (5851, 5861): 11.8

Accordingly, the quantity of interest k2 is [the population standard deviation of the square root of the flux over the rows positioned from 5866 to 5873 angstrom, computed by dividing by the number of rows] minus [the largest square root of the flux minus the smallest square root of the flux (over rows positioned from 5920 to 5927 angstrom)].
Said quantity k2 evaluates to -0.5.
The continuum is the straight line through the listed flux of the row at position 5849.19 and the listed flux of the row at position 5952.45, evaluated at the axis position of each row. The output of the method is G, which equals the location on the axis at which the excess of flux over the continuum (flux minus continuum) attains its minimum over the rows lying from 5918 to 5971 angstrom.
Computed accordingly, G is 5925.10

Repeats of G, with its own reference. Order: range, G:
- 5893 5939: 5906.03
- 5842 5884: 5861.33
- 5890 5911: 5906.03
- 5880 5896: 5889.74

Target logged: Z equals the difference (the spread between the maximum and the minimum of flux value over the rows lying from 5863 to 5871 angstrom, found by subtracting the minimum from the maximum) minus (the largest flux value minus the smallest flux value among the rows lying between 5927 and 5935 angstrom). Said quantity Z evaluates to -26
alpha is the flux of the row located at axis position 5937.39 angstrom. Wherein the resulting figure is 93.63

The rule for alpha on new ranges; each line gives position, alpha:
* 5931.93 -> 107.2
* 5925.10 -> 89.56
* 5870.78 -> 98.8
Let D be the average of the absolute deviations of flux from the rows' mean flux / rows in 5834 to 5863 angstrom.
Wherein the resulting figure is 10.9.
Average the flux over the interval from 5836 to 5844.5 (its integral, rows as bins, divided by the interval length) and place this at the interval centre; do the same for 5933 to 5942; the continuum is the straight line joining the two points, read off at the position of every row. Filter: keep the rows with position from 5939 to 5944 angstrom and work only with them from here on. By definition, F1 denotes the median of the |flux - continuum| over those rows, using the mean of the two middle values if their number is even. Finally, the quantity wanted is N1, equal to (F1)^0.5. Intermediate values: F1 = 5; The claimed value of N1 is 2.1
